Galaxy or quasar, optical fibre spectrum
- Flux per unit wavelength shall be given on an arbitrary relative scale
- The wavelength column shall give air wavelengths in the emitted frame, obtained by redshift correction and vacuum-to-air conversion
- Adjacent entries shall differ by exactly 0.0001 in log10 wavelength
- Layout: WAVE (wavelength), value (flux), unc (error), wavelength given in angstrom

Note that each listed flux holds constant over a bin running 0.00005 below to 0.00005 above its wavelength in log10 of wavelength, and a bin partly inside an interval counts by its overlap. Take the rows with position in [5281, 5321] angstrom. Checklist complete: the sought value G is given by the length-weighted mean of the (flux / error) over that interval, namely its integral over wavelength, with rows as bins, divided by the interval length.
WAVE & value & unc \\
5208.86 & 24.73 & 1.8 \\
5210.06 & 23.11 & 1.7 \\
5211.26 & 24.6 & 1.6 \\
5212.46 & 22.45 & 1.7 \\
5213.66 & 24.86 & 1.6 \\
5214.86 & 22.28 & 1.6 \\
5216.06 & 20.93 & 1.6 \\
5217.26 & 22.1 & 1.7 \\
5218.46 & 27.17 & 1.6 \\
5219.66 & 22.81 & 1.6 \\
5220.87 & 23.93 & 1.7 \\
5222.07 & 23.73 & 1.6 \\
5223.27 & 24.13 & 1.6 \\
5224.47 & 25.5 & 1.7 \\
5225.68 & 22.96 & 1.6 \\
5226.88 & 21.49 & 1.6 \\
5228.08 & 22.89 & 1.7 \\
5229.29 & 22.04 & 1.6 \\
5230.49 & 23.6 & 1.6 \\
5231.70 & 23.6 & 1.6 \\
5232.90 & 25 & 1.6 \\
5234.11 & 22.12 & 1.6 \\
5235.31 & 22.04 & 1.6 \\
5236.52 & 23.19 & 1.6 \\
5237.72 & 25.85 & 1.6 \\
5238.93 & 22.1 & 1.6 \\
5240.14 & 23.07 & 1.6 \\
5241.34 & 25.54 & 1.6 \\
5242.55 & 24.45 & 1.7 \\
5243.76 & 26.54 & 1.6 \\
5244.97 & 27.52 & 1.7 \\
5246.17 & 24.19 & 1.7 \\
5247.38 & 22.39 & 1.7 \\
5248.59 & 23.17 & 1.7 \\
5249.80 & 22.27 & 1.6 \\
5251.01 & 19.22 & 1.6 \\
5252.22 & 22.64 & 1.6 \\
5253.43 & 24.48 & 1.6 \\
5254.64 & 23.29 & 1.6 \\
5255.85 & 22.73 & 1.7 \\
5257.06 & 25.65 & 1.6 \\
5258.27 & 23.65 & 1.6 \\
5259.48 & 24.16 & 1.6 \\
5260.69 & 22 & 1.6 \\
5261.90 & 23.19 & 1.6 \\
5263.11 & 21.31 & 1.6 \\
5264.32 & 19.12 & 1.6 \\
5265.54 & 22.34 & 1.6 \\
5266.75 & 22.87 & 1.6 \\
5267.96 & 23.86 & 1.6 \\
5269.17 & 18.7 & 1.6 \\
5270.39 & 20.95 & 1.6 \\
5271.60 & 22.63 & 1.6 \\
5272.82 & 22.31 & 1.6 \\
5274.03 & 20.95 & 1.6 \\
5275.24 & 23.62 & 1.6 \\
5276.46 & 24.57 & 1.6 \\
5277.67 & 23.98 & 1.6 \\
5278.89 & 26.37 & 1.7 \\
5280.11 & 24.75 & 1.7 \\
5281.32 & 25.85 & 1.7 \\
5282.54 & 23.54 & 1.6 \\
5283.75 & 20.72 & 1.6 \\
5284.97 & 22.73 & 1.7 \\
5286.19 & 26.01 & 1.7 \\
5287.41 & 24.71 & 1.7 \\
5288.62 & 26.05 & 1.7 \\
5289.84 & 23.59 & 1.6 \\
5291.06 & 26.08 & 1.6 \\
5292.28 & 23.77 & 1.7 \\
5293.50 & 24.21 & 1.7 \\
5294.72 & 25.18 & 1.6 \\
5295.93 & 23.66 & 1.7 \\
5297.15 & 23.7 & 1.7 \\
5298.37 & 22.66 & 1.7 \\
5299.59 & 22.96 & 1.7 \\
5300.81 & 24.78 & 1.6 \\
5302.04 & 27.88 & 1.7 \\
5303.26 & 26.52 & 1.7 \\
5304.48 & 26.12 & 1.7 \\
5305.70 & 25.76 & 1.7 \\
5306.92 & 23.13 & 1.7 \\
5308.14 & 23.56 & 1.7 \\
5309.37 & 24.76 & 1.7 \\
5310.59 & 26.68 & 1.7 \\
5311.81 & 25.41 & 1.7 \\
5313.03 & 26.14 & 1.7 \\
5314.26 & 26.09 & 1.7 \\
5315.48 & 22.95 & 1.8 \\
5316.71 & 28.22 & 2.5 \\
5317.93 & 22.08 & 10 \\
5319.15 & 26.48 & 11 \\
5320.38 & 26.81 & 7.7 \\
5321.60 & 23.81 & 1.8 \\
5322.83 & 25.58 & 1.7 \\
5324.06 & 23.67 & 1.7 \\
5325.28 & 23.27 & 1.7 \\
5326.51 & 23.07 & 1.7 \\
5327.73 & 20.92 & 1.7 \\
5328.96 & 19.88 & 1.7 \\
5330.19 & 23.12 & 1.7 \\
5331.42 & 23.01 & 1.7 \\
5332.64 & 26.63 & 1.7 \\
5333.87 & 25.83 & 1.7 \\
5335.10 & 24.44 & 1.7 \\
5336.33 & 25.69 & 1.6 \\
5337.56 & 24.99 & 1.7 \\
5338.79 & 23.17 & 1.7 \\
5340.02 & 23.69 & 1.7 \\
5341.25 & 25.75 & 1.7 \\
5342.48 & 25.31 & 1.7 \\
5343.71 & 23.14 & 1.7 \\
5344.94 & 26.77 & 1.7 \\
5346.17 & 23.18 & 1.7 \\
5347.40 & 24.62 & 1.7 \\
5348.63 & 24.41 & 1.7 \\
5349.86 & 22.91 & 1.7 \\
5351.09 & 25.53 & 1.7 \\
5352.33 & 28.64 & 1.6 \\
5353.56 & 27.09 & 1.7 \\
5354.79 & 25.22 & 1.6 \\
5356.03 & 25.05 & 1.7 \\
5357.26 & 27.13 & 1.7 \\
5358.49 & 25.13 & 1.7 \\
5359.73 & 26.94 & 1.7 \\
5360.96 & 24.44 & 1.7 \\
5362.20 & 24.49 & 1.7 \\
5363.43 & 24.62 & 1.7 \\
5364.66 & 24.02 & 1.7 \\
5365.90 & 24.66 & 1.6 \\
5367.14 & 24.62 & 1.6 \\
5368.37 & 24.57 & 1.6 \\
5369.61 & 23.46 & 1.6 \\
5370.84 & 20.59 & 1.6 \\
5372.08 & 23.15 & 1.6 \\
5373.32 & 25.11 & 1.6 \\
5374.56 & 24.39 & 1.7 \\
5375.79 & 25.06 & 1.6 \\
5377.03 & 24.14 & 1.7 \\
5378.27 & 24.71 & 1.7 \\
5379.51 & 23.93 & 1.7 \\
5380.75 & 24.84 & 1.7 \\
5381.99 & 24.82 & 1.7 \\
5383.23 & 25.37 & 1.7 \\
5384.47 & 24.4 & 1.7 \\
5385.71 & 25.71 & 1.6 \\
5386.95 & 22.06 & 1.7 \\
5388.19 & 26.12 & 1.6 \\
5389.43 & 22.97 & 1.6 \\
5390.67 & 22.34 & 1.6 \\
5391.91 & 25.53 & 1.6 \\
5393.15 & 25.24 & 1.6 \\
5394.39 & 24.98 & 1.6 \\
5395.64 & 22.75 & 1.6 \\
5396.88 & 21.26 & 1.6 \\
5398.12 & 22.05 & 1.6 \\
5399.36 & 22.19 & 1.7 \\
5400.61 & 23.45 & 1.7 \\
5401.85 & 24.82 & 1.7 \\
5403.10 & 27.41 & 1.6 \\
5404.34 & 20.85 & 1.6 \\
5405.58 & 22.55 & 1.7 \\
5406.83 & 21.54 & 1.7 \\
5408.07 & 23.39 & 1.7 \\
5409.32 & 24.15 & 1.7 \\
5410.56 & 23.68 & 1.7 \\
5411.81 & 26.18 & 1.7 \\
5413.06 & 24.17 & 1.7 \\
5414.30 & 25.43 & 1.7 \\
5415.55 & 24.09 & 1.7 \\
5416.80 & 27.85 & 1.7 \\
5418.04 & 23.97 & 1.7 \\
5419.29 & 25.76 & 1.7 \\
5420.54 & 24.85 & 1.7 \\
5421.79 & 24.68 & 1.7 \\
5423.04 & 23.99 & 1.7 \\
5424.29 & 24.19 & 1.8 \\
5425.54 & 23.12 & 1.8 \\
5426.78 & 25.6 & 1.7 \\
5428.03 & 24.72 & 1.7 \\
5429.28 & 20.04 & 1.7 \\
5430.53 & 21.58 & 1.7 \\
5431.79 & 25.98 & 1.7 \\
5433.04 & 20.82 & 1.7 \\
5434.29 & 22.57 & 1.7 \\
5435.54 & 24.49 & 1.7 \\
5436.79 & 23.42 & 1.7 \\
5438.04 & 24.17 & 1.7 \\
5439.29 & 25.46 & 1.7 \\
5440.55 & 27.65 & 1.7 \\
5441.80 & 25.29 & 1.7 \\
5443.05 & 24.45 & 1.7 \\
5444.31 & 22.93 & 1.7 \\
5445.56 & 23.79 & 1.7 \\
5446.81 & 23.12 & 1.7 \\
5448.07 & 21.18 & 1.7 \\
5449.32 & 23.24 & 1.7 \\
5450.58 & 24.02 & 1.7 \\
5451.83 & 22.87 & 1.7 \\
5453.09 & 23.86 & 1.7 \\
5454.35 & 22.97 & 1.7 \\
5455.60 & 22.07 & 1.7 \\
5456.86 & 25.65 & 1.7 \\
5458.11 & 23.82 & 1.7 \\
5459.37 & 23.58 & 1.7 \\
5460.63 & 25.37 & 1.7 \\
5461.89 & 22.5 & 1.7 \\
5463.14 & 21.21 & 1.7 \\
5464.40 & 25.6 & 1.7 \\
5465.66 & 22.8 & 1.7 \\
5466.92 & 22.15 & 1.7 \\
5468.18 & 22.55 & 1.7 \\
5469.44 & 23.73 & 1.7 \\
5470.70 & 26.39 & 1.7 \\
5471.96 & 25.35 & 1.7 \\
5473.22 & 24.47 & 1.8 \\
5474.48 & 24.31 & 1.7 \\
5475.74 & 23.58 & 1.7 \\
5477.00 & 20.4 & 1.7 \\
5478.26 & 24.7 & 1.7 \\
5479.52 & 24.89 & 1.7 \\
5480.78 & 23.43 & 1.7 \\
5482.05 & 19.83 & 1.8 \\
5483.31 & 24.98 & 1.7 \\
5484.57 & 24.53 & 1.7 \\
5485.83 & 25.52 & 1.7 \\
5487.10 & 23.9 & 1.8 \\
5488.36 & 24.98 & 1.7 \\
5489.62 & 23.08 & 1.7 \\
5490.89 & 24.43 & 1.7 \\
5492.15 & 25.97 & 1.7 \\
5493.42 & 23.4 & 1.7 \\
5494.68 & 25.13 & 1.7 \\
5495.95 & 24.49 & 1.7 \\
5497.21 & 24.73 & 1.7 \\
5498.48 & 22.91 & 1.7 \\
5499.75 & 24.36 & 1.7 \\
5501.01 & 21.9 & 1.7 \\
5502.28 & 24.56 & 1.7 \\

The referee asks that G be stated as 13.5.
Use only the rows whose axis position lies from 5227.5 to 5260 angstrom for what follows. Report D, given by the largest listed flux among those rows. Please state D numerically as 27.52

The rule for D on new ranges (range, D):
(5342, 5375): 28.64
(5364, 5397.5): 26.12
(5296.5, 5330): 28.22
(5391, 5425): 27.85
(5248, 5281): 26.37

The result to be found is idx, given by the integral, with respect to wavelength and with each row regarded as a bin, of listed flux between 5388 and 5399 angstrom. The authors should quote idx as 259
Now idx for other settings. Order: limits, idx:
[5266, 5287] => 487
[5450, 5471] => 495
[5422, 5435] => 303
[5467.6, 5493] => 611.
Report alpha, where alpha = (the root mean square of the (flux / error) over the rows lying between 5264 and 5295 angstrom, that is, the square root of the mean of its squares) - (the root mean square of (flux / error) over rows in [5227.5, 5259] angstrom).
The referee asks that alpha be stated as -0.2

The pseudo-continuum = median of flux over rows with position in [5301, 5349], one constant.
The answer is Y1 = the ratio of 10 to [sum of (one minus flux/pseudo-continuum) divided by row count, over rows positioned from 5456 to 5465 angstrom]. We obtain 310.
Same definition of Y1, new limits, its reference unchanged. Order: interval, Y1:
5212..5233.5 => 184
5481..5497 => 432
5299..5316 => -568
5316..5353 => 908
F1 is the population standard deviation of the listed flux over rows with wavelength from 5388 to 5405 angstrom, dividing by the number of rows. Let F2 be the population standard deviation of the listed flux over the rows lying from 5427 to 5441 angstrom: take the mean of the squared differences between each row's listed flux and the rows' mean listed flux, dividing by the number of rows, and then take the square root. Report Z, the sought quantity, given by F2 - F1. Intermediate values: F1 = 1.90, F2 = 2.20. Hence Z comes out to 0.3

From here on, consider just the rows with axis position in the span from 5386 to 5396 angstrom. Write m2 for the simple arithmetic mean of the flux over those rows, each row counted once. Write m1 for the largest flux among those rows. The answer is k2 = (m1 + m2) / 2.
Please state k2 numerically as 25.1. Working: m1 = 26.12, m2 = 24.0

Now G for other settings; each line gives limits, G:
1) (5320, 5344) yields 13.7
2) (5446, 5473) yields 13.8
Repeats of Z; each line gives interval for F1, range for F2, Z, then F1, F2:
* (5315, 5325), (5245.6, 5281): -0.2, 2.00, 1.79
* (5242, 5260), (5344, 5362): -0.3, 1.90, 1.57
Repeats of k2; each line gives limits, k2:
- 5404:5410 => 23.3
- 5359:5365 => 25.9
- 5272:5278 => 23.8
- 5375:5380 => 24.8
